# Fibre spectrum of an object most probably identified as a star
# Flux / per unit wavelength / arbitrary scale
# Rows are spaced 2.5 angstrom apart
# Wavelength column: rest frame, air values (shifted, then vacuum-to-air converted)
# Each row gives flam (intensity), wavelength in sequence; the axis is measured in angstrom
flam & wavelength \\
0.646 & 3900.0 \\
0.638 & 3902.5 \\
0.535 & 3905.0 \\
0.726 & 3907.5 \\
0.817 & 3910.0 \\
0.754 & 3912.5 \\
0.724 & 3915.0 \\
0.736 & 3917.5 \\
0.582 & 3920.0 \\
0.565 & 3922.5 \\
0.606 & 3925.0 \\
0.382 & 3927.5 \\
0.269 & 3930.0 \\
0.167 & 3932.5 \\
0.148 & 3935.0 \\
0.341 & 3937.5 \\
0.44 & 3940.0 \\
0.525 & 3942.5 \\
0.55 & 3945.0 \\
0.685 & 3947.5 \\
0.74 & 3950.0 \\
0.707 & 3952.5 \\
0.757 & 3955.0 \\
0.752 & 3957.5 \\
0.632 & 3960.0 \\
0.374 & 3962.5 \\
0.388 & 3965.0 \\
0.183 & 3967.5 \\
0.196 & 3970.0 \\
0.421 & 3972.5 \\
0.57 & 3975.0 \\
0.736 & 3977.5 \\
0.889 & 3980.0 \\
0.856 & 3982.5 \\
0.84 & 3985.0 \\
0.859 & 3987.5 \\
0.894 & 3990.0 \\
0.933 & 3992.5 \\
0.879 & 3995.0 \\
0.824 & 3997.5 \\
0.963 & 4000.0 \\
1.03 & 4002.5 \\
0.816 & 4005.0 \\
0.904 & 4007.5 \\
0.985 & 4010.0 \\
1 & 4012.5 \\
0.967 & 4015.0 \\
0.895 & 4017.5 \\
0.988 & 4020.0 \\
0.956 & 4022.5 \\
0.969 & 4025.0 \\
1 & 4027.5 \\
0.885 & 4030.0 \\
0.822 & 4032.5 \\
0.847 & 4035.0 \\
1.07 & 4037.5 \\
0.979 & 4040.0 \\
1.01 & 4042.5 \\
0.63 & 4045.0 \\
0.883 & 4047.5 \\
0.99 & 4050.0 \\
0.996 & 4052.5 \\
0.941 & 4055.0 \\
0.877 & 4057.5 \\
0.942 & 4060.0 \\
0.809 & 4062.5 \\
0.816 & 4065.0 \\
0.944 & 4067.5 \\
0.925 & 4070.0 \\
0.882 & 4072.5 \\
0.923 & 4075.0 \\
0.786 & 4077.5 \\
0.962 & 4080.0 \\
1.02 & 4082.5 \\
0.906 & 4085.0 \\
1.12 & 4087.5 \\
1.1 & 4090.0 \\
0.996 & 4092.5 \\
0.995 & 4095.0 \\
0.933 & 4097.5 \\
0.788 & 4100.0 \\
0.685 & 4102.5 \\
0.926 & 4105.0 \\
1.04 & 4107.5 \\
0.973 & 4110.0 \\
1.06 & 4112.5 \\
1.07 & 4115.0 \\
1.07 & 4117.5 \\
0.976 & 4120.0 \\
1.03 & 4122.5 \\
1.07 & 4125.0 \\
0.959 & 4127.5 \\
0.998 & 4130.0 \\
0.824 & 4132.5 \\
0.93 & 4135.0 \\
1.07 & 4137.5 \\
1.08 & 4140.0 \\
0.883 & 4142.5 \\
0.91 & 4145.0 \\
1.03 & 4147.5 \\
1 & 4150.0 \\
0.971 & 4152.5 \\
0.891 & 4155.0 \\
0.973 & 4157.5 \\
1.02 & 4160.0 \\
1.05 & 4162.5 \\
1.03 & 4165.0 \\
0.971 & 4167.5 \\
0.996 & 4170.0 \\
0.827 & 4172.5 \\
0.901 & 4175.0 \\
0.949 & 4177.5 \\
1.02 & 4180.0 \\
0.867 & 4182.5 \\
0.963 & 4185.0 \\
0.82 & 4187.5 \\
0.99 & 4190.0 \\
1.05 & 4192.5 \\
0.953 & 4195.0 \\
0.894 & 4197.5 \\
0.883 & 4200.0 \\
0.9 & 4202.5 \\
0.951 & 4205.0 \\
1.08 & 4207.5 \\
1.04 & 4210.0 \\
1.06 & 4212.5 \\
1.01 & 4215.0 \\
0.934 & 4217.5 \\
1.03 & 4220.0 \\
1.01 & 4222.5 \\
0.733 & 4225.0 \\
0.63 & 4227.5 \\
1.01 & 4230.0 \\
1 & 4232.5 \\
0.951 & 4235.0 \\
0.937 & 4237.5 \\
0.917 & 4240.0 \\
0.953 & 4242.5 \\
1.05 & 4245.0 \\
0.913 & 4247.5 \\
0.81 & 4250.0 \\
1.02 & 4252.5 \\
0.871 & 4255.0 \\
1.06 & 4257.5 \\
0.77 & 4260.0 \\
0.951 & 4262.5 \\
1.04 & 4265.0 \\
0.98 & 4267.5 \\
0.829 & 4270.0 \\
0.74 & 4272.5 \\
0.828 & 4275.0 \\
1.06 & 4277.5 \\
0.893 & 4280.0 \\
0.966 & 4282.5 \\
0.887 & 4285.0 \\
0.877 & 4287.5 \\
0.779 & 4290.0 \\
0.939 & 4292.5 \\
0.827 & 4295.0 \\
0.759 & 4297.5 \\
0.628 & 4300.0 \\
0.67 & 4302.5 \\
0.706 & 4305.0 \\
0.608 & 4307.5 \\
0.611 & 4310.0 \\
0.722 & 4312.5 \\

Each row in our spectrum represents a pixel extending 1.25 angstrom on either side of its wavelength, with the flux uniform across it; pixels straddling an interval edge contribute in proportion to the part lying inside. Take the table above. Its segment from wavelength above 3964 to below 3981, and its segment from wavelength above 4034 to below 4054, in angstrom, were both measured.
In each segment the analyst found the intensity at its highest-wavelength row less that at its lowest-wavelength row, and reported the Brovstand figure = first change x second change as 0.075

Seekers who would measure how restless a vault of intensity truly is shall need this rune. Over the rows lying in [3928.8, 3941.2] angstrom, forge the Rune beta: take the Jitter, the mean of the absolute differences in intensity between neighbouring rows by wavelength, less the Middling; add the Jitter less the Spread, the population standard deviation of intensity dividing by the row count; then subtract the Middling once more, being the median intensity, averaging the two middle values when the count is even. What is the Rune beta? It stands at -0.44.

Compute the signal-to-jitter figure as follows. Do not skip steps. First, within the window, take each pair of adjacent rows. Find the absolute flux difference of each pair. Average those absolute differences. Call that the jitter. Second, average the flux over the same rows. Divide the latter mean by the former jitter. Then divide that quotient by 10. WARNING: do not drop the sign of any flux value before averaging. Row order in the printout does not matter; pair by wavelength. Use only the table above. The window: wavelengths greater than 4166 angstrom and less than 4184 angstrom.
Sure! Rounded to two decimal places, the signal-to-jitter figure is 1.04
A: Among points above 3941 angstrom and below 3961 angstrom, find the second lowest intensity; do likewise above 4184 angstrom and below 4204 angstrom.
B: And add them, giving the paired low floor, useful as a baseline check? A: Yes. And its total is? 1.43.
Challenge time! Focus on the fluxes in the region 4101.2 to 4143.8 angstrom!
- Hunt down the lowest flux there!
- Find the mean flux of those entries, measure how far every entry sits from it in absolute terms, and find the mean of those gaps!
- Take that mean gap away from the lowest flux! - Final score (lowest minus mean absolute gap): 0.61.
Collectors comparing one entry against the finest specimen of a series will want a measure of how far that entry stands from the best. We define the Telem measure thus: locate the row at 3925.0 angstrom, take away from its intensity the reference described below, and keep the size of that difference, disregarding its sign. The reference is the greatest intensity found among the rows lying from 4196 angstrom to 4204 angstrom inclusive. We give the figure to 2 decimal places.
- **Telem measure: 0.29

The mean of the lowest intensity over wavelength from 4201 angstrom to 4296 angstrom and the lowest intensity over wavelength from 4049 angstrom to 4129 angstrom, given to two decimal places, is 0.66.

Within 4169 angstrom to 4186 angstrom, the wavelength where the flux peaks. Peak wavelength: 4180.0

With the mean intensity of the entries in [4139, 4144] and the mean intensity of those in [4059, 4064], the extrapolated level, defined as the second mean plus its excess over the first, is 0.77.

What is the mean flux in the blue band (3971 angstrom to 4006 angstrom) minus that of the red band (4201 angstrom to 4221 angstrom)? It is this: -0.18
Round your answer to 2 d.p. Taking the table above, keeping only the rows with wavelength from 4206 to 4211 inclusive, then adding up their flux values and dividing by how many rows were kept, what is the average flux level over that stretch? 1.06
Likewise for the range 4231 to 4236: 0.98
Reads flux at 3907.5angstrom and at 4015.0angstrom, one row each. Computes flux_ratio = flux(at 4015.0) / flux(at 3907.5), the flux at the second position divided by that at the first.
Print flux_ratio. 1.3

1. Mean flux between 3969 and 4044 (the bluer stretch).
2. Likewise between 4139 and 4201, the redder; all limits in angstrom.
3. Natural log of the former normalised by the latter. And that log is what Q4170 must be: -0.10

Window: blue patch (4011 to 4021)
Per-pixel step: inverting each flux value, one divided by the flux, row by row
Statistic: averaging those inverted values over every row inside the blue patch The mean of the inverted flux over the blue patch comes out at 1.04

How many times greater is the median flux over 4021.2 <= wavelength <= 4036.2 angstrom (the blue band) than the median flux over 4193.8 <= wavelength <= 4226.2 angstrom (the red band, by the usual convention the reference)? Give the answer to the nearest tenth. 1.0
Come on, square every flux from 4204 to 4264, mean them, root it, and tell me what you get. 0.95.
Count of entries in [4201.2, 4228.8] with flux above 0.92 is 8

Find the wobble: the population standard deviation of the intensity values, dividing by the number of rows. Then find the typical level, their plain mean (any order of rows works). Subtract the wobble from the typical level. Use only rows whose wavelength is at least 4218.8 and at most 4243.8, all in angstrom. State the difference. 0.79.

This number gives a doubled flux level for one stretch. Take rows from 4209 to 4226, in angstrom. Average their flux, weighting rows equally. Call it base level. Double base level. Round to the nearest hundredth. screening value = 1.95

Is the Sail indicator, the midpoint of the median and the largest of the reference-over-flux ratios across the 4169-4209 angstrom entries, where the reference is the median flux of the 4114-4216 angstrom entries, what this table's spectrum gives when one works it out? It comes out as 1.11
